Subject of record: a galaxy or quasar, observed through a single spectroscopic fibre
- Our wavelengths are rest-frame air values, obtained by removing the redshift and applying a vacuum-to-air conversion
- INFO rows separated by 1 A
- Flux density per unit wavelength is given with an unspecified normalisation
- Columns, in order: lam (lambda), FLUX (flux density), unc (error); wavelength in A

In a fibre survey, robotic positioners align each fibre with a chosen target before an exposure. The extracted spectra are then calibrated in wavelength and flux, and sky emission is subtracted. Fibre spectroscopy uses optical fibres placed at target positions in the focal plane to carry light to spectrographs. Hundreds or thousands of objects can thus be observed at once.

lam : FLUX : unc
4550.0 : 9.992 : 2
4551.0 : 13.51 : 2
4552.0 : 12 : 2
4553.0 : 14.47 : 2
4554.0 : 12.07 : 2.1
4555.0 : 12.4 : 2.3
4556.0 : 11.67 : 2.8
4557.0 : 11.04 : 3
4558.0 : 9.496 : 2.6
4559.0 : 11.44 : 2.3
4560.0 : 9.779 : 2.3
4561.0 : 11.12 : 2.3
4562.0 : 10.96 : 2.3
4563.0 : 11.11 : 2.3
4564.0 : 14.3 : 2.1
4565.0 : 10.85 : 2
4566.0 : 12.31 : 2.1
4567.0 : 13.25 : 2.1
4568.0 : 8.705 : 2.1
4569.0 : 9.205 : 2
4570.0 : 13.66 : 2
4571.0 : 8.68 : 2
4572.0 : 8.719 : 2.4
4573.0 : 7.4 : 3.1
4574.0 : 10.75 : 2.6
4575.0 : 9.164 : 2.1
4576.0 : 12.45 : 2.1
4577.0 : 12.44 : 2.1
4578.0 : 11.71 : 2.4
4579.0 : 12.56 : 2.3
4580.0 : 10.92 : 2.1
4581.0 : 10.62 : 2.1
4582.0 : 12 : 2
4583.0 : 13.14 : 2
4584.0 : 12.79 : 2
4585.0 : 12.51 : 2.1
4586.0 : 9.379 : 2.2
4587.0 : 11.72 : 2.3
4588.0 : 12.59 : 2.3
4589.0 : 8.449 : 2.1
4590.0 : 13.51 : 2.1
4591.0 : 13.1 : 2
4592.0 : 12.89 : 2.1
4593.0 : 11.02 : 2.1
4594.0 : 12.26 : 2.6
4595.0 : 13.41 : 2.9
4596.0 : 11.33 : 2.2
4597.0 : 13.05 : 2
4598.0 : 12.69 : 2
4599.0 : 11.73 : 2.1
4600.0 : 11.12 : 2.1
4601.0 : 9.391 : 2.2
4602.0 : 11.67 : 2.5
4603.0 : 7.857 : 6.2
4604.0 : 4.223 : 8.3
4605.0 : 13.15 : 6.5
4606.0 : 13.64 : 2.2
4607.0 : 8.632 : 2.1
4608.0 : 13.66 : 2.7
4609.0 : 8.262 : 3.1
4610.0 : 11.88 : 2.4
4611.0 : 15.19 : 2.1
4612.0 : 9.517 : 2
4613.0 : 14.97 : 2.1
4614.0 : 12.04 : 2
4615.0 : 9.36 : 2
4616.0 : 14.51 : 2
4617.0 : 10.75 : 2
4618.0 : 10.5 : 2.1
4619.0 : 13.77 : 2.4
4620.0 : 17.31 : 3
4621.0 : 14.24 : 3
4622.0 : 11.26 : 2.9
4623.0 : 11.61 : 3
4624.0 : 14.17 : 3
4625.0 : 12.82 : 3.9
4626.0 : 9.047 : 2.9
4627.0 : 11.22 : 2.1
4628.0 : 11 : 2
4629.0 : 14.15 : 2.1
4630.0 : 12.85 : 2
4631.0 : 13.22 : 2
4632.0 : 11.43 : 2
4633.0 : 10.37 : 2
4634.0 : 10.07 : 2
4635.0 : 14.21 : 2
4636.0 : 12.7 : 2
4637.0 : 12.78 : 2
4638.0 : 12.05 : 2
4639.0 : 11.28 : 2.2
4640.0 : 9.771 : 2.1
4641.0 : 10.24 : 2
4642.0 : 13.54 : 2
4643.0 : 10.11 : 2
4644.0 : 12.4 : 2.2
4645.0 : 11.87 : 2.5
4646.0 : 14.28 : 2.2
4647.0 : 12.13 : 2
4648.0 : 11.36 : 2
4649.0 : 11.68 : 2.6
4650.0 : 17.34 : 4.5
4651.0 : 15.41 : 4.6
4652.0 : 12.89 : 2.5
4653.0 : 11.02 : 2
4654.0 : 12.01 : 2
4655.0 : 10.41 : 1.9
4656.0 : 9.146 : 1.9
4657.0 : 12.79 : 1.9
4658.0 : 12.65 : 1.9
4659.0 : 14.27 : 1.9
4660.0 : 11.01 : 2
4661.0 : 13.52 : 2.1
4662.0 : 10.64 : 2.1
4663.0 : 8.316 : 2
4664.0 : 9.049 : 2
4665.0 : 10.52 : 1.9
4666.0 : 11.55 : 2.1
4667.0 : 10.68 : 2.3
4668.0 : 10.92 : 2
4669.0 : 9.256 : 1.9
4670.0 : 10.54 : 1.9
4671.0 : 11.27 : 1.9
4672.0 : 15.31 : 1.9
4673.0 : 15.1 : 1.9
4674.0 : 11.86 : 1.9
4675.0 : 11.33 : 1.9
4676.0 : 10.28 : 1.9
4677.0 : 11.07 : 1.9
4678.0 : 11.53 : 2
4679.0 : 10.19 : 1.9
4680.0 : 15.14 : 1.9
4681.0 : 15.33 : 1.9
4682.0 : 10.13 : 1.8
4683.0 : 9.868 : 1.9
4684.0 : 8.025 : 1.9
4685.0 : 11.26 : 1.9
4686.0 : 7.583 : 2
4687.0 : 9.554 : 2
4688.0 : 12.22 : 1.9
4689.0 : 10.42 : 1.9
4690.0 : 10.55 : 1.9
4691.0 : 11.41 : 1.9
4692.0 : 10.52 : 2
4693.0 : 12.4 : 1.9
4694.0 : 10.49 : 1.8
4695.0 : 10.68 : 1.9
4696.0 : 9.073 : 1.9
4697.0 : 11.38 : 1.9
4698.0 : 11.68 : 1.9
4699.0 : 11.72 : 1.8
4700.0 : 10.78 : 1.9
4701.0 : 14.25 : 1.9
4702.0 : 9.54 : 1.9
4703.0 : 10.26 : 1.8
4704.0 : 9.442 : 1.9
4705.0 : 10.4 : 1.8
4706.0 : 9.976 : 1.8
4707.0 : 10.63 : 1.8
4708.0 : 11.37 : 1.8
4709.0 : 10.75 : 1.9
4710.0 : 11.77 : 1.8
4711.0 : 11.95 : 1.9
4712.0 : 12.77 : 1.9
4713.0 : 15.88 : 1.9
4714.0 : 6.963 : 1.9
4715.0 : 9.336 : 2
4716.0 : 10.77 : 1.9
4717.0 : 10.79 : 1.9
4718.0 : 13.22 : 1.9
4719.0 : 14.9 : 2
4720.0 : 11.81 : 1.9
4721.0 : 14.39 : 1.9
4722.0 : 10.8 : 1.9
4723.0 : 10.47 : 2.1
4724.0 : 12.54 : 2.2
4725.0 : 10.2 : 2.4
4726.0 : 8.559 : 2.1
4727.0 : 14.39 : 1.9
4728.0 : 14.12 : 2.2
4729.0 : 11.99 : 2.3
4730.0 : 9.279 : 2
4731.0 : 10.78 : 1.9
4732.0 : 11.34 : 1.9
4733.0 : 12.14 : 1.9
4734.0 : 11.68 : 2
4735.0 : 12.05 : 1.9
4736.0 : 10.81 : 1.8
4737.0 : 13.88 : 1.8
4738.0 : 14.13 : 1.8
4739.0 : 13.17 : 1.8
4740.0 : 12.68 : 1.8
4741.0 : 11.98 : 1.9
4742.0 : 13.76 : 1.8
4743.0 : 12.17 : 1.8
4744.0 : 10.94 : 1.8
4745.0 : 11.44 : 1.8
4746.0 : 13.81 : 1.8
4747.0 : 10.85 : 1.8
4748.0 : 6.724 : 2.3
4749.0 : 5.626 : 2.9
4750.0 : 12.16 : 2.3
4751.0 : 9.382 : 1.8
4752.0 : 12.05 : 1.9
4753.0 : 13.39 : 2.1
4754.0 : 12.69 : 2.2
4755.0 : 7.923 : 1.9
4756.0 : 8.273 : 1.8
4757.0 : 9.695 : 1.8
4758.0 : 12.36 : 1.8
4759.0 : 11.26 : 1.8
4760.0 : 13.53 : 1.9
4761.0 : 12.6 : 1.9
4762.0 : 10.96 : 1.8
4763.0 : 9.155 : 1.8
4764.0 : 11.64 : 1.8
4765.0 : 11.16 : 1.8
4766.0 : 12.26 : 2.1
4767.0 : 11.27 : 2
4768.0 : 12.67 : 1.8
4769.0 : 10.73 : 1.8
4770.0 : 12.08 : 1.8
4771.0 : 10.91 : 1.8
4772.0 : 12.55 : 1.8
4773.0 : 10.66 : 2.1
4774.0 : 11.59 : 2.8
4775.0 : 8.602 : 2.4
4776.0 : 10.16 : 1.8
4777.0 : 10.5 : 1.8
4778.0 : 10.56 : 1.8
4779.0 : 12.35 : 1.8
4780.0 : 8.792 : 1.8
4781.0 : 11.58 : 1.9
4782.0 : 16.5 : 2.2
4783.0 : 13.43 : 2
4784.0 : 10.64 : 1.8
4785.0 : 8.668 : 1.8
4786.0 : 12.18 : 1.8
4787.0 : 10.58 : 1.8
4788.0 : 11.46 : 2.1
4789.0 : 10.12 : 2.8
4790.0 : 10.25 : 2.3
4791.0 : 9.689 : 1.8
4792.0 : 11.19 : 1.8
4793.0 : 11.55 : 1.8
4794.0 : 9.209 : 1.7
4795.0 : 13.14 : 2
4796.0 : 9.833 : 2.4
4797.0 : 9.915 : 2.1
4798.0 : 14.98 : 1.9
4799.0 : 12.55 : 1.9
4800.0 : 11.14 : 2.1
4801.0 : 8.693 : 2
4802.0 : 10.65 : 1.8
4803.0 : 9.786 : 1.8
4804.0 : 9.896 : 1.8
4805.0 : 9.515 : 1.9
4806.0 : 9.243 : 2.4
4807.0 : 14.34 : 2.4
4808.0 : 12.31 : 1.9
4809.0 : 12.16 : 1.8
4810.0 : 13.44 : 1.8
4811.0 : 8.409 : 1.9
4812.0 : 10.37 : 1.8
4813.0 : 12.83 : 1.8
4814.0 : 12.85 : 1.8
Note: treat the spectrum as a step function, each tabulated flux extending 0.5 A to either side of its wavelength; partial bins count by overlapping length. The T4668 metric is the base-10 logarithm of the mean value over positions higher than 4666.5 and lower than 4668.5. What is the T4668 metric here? 1.03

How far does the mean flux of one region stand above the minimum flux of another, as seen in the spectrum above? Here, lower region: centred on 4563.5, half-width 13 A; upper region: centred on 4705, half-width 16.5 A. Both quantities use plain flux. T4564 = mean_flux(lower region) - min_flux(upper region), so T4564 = 4.2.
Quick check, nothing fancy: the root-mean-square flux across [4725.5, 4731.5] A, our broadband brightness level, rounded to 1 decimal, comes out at 11.7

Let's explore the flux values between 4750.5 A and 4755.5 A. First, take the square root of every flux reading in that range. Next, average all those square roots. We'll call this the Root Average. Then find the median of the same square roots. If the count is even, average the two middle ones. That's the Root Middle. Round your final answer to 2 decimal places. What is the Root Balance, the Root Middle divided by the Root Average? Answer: 1.05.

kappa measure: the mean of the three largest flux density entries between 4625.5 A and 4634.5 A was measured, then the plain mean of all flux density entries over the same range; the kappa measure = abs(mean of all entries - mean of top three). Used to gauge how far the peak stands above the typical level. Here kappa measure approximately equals 1.9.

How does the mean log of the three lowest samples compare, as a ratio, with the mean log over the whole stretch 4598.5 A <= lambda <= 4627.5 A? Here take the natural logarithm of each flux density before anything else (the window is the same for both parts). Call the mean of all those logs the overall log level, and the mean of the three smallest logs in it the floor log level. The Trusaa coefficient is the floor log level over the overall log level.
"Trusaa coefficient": 0.77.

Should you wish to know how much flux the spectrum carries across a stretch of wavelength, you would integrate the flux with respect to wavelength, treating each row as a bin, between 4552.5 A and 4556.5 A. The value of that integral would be 50.6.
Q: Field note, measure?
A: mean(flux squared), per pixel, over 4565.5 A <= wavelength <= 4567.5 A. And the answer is 164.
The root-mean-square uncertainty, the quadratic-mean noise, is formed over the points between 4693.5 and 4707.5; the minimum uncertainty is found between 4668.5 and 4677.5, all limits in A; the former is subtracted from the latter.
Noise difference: 0.042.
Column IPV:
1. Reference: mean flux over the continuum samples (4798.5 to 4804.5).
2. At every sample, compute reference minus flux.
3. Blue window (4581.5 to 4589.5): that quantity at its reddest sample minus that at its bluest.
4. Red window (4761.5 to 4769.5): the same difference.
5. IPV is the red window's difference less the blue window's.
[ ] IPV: -3.3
